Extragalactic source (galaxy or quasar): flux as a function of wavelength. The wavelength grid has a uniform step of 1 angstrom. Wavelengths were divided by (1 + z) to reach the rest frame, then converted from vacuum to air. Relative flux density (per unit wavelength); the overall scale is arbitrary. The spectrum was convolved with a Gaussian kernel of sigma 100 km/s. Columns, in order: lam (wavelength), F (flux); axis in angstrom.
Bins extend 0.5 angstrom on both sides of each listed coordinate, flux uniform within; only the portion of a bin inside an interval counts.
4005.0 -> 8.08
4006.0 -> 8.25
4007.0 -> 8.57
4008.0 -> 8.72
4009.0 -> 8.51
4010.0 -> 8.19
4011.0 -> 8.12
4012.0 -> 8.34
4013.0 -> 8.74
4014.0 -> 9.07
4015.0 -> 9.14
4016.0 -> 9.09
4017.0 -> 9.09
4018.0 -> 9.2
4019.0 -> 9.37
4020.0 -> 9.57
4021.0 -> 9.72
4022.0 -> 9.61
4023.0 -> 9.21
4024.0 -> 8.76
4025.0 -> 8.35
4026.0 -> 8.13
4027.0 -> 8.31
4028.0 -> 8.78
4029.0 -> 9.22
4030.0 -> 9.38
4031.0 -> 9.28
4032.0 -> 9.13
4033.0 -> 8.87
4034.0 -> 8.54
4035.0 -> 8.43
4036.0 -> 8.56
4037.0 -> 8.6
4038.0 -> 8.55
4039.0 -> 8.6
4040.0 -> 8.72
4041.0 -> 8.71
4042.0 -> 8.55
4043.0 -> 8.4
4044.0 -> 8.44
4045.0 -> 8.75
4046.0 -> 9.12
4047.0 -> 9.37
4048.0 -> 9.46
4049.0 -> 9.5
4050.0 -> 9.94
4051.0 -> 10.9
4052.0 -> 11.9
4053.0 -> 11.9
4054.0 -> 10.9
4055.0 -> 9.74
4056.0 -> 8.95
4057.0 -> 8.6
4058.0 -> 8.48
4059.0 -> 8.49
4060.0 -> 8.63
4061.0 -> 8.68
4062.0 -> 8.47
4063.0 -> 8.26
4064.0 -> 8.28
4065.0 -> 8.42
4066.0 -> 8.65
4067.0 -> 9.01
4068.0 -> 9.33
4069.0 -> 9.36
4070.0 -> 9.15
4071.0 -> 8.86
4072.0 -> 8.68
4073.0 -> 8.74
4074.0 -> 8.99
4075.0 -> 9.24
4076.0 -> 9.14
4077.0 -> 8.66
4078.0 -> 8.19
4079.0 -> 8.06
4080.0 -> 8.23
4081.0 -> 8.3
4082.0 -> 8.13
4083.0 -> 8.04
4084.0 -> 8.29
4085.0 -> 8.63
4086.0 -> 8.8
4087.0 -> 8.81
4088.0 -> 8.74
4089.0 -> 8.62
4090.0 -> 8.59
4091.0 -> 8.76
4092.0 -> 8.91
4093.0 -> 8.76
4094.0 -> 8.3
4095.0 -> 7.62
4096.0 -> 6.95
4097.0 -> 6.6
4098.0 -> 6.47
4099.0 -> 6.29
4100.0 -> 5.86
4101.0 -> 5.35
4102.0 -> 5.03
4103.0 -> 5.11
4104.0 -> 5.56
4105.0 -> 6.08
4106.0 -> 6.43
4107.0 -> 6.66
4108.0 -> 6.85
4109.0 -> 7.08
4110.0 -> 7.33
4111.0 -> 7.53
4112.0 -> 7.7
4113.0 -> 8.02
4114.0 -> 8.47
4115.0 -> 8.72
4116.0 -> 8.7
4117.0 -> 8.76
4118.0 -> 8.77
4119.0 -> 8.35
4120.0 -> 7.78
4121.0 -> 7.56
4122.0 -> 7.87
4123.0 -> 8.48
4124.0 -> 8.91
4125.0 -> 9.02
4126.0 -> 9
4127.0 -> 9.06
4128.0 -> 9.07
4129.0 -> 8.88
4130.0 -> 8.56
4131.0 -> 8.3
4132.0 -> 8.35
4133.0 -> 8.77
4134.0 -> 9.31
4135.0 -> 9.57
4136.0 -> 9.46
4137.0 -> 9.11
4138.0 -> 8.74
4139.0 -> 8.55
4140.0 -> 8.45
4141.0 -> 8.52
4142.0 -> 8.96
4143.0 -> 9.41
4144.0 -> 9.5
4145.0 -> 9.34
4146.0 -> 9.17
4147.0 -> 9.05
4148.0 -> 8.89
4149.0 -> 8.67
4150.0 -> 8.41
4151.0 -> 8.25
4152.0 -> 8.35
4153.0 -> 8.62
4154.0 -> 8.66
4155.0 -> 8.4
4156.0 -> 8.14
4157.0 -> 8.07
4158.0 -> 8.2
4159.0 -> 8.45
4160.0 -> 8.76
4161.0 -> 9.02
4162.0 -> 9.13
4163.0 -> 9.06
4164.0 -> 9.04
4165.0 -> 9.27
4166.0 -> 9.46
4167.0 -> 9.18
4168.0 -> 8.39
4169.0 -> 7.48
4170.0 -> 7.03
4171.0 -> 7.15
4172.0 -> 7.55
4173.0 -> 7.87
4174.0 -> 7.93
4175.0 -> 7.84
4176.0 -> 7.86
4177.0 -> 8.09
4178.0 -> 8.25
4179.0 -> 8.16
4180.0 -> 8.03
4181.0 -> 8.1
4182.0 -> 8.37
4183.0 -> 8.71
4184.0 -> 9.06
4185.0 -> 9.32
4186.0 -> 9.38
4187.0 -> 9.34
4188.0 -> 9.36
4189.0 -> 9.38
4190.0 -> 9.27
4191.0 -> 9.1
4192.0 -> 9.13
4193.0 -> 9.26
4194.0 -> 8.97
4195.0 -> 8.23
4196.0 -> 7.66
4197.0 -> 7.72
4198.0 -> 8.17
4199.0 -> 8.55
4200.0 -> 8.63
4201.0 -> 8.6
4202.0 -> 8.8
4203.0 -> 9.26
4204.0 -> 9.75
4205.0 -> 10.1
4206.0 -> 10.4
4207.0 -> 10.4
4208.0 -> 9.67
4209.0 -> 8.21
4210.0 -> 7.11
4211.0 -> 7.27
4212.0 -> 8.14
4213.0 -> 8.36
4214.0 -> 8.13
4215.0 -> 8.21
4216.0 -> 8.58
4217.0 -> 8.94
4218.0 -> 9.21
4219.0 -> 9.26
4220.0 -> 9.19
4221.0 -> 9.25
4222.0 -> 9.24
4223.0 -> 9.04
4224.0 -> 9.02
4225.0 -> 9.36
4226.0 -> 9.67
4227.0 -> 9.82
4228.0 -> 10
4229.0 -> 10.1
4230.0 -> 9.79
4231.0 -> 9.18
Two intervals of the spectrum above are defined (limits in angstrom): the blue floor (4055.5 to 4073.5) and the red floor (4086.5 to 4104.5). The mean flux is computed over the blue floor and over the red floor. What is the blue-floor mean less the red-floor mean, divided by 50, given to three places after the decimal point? 0.030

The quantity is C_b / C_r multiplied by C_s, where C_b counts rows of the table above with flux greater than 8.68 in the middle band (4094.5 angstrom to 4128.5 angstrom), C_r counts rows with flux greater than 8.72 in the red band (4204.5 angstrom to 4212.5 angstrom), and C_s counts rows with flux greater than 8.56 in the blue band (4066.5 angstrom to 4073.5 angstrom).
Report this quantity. 16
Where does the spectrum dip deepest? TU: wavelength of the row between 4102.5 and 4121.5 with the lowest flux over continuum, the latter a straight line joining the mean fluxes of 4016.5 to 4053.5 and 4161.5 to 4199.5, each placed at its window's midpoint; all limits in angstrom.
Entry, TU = 4103.0 angstrom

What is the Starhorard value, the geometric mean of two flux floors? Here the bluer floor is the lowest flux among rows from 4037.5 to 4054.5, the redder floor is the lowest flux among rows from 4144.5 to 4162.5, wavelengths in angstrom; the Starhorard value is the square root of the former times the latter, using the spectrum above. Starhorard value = 8.23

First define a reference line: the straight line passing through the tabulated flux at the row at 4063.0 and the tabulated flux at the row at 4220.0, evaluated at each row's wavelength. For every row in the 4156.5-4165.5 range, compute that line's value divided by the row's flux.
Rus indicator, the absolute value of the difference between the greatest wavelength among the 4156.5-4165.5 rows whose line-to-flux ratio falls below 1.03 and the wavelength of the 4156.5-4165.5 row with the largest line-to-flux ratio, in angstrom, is 8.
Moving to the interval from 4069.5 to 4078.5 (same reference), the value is 0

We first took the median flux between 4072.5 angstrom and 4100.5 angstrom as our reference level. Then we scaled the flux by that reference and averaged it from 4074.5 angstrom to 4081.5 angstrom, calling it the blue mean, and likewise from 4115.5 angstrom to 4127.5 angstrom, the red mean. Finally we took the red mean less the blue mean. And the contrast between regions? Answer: 0.00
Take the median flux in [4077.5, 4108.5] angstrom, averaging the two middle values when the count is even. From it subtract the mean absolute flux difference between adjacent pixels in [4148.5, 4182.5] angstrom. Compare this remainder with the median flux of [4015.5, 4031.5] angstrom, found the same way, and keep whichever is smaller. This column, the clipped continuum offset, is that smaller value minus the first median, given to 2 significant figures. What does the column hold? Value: -0.22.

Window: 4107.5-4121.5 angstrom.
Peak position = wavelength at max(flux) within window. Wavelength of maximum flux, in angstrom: 4118.0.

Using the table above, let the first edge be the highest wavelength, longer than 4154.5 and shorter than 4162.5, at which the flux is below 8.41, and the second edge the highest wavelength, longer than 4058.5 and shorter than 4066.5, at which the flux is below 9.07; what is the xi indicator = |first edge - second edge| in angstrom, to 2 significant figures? 92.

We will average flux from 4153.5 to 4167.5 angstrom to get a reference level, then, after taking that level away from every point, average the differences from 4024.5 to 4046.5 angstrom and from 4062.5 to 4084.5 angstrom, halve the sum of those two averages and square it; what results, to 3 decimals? 0.011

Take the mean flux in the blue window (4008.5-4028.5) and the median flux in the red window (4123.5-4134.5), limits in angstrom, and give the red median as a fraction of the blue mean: 1.01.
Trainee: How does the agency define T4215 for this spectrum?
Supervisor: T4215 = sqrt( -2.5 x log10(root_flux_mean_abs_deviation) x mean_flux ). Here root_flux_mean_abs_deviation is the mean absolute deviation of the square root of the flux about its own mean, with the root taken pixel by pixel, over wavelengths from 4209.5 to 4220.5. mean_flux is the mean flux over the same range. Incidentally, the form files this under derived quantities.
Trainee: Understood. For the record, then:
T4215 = 4.6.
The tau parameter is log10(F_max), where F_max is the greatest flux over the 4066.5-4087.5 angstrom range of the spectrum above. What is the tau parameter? 0.971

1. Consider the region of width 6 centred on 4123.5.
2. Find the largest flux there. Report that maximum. 9.02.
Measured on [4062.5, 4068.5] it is 9.33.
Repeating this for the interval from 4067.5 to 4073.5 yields 9.36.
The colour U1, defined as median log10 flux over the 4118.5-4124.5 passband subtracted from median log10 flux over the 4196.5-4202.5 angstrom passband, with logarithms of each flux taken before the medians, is 0.02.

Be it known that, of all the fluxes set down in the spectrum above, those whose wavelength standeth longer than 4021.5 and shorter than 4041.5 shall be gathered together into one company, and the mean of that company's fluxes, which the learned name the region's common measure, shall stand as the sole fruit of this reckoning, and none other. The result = 8.79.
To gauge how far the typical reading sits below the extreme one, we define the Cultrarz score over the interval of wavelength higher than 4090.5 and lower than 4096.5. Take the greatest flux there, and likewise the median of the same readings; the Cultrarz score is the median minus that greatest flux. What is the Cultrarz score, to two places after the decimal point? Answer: -0.38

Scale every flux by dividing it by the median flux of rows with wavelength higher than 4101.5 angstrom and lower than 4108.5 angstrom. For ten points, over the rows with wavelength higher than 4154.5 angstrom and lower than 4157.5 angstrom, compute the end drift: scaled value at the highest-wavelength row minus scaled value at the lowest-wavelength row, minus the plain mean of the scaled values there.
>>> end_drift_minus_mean -1.40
